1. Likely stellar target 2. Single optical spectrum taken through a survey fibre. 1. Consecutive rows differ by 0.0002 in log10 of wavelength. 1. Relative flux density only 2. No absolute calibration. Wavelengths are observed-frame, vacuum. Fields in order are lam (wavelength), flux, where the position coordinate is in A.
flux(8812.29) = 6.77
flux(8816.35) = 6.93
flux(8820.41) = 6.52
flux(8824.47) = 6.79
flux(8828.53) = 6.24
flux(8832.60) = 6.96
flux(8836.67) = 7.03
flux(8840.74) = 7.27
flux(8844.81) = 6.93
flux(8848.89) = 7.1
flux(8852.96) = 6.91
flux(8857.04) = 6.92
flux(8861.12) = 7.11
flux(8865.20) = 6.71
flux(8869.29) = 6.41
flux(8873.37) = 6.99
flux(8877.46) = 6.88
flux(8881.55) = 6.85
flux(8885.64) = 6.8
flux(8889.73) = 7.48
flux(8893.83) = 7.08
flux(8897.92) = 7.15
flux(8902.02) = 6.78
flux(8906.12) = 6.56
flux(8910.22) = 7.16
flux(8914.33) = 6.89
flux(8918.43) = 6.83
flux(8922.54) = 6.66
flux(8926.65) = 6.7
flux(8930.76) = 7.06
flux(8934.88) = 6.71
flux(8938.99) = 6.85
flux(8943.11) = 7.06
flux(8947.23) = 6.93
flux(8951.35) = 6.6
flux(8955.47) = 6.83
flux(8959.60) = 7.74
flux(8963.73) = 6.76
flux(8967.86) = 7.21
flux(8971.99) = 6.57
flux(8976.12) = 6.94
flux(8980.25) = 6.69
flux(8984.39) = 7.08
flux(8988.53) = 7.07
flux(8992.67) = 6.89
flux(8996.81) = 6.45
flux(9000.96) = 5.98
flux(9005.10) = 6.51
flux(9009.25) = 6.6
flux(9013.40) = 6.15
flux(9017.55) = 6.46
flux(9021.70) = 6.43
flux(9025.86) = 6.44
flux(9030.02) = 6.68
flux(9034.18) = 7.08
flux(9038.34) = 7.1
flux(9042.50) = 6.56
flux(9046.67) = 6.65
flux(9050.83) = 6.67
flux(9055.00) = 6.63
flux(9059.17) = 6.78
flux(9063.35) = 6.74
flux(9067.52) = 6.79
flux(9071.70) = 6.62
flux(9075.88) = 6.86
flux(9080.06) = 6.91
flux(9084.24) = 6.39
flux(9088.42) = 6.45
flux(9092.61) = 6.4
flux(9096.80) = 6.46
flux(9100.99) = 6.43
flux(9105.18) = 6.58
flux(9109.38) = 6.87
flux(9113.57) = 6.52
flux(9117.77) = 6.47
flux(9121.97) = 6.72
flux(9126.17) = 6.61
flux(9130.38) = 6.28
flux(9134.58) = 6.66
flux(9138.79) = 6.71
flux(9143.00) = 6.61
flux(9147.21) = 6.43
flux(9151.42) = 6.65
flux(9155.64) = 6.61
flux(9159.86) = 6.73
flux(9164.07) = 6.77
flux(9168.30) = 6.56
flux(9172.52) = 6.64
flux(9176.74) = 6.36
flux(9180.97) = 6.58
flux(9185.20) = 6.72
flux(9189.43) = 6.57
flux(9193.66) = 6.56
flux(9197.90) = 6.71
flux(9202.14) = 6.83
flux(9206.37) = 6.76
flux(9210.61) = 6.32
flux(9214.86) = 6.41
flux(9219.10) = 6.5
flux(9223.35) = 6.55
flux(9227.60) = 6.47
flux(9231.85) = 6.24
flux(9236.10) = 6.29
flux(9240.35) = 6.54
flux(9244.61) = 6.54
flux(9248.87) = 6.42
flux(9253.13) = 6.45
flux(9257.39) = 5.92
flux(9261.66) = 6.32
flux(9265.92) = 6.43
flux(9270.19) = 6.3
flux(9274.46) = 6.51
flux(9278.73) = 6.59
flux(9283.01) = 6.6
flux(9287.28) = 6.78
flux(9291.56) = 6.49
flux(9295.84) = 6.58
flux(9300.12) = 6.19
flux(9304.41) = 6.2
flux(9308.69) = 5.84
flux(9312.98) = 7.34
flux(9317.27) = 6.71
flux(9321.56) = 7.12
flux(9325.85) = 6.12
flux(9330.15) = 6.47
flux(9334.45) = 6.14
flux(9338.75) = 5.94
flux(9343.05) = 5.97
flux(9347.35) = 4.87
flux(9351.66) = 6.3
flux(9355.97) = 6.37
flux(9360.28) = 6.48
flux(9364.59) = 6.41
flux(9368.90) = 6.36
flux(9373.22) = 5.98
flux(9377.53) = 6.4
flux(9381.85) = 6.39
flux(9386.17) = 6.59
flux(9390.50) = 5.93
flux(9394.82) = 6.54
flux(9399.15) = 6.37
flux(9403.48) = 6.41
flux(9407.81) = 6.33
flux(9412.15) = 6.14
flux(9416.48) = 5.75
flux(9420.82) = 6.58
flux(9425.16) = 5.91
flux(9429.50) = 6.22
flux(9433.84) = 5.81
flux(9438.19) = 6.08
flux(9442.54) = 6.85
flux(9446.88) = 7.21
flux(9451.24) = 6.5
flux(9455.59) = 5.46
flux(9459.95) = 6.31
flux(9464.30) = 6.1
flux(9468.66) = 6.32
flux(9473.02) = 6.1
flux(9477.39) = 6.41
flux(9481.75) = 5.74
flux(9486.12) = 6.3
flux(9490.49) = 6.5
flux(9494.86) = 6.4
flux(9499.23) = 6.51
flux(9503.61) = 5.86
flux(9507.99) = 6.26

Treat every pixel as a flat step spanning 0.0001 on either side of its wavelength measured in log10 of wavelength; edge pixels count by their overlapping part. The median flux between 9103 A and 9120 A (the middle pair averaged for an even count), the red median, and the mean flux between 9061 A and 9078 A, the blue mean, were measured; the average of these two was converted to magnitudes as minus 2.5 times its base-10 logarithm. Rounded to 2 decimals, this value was -2.06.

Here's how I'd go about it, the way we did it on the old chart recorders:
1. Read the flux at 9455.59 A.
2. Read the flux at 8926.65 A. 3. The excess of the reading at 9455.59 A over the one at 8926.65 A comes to -1.2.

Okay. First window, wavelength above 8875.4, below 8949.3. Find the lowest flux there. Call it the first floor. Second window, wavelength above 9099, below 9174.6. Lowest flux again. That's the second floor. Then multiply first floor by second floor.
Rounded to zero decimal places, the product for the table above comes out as 41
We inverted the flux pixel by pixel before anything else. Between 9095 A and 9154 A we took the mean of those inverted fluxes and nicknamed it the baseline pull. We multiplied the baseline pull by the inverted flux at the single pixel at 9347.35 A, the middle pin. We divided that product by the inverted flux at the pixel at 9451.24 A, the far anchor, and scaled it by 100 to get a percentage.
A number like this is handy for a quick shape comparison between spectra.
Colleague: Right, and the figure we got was 20.3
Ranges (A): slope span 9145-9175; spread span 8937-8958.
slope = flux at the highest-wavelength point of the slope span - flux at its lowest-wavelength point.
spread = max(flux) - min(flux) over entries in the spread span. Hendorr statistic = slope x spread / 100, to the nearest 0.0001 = 0.0010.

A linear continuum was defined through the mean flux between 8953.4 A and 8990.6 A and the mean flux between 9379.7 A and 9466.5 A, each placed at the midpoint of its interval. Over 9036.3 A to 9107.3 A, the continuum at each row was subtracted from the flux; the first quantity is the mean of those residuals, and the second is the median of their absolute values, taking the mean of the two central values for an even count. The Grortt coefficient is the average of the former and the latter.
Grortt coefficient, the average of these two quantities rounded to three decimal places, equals 0.018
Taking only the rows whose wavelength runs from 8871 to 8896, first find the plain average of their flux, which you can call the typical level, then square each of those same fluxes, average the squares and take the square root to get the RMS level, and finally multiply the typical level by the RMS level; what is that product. 49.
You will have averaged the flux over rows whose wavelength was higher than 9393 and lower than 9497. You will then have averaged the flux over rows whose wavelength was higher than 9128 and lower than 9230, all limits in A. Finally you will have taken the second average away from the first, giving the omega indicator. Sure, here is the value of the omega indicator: -0.319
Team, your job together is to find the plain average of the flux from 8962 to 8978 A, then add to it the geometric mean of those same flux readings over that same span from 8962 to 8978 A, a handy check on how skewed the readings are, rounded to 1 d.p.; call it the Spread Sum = 13.7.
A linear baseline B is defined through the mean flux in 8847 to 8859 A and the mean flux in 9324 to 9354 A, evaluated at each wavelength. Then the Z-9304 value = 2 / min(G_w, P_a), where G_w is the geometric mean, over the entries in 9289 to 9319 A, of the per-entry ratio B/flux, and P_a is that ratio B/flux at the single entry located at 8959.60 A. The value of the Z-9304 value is 2.29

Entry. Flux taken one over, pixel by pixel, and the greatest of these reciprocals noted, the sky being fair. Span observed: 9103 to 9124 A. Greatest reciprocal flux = 0.155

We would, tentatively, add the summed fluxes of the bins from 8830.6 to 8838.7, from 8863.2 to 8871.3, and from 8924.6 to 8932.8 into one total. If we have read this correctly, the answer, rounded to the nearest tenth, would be 40.9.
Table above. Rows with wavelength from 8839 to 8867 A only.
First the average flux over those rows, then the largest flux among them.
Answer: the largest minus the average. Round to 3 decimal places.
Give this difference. 0.277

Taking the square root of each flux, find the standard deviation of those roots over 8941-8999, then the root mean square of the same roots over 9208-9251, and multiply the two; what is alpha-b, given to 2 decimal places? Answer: 0.15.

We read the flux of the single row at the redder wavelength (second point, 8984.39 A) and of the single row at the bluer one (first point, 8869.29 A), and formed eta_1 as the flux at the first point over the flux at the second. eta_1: 0.91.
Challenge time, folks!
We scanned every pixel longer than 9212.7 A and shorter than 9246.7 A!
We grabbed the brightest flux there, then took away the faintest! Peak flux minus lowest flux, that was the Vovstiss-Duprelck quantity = 0.31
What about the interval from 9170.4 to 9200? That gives 0.36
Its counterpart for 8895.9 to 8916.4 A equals 0.60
